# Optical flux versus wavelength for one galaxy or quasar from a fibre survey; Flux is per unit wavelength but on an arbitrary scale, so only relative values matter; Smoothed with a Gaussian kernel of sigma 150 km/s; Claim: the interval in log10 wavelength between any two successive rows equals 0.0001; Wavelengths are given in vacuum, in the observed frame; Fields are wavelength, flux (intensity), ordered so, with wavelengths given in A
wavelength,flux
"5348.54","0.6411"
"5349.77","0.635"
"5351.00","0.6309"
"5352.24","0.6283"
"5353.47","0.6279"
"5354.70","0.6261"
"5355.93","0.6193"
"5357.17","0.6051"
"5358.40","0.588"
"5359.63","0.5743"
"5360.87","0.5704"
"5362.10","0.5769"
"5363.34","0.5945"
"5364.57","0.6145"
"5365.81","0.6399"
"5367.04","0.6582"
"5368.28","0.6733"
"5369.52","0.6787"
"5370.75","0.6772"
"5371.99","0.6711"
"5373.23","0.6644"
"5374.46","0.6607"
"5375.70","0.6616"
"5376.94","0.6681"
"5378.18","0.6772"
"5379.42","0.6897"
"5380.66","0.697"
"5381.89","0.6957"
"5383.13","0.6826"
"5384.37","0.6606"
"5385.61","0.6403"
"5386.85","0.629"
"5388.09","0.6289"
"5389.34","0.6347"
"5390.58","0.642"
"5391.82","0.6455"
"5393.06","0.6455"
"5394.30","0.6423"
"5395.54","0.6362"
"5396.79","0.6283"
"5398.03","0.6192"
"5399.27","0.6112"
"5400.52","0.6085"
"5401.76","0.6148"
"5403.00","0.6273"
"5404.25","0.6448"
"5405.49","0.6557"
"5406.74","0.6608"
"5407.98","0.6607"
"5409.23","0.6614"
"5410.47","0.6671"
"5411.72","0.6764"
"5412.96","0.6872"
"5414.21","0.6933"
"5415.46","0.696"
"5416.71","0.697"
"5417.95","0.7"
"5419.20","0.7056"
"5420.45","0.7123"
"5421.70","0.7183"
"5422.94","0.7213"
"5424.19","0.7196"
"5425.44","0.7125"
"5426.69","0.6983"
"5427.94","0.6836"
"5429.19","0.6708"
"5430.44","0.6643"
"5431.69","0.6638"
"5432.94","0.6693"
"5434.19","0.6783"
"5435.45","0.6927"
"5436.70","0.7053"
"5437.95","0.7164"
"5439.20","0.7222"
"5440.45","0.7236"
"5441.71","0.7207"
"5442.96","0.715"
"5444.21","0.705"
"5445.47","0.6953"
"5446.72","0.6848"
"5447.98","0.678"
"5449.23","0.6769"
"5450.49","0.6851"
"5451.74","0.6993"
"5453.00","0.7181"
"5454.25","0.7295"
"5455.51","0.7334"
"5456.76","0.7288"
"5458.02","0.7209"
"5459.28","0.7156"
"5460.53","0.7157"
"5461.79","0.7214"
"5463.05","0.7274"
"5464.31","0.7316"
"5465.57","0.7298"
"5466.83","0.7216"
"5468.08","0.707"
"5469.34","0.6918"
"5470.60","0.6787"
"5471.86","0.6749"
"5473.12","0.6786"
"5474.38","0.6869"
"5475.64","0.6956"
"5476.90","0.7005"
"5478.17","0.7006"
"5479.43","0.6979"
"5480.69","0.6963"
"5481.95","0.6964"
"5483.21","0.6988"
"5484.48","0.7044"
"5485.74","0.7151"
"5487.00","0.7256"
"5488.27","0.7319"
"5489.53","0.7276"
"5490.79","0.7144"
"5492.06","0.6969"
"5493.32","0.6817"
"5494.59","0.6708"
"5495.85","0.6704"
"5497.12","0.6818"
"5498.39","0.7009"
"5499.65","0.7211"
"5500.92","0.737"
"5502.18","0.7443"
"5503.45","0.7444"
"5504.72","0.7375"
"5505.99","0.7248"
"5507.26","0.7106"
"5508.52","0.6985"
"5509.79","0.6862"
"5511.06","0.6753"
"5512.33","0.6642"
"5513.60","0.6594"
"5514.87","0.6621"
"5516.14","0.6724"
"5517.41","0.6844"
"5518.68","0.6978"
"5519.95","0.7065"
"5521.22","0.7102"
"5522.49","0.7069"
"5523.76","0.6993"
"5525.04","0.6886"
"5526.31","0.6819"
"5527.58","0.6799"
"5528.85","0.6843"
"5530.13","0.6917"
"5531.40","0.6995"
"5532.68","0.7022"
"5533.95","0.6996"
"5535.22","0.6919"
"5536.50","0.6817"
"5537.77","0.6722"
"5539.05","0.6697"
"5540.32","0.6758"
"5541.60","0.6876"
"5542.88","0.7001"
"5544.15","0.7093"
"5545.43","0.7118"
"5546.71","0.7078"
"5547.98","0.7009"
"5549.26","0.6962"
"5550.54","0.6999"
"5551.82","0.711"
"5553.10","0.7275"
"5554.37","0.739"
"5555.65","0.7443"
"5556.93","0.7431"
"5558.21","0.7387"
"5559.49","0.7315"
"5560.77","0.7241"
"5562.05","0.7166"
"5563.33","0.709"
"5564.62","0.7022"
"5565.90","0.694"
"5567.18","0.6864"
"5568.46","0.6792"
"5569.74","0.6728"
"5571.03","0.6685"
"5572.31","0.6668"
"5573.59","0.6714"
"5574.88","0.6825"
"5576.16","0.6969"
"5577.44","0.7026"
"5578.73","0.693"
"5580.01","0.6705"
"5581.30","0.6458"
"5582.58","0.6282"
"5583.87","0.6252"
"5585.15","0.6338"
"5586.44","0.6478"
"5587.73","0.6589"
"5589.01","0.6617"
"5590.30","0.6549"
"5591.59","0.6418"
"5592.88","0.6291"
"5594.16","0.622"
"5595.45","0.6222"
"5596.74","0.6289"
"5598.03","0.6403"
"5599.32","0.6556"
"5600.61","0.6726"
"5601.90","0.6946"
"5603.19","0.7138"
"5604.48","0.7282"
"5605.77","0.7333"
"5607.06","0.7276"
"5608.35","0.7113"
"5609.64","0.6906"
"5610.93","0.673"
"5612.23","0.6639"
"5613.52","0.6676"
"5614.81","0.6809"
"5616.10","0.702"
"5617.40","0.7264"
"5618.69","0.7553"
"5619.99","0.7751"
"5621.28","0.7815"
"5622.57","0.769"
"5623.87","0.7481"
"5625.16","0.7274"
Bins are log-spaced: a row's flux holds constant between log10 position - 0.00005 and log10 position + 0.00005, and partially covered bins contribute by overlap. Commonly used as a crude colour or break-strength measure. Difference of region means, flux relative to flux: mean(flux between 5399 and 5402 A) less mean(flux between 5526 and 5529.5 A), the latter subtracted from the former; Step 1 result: -0.07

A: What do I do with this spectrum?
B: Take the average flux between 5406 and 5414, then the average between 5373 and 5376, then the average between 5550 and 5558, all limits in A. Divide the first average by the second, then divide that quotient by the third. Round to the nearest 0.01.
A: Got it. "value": 1.39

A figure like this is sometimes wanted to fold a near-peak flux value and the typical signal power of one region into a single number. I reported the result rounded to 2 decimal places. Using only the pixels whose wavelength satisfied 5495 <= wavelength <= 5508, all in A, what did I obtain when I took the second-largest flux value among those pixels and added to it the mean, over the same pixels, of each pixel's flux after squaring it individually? 1.26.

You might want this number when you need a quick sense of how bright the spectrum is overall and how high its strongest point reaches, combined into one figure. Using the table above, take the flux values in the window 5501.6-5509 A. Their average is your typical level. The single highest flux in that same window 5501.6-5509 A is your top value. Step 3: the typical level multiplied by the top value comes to 0.541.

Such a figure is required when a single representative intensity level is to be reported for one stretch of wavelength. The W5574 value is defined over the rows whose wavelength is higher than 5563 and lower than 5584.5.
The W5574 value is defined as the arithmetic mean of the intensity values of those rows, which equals 0.676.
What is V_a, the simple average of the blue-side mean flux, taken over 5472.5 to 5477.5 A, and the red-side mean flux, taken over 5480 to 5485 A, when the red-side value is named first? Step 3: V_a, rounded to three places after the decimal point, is 0.695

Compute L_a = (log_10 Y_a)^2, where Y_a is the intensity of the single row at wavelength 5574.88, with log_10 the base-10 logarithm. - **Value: 0.028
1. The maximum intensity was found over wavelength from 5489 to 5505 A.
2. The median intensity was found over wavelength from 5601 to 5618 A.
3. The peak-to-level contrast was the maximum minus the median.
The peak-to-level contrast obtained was 0.04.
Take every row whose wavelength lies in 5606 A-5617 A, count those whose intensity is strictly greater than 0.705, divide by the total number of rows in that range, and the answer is 0.25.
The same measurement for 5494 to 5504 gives 0.50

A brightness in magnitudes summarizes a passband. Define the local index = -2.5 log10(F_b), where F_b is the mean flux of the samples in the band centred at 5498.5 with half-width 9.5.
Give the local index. 0.37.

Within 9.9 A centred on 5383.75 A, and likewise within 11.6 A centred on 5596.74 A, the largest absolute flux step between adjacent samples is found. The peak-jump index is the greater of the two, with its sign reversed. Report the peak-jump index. -0.022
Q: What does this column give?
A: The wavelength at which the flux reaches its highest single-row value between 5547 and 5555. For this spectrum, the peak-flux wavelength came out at 5554.37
